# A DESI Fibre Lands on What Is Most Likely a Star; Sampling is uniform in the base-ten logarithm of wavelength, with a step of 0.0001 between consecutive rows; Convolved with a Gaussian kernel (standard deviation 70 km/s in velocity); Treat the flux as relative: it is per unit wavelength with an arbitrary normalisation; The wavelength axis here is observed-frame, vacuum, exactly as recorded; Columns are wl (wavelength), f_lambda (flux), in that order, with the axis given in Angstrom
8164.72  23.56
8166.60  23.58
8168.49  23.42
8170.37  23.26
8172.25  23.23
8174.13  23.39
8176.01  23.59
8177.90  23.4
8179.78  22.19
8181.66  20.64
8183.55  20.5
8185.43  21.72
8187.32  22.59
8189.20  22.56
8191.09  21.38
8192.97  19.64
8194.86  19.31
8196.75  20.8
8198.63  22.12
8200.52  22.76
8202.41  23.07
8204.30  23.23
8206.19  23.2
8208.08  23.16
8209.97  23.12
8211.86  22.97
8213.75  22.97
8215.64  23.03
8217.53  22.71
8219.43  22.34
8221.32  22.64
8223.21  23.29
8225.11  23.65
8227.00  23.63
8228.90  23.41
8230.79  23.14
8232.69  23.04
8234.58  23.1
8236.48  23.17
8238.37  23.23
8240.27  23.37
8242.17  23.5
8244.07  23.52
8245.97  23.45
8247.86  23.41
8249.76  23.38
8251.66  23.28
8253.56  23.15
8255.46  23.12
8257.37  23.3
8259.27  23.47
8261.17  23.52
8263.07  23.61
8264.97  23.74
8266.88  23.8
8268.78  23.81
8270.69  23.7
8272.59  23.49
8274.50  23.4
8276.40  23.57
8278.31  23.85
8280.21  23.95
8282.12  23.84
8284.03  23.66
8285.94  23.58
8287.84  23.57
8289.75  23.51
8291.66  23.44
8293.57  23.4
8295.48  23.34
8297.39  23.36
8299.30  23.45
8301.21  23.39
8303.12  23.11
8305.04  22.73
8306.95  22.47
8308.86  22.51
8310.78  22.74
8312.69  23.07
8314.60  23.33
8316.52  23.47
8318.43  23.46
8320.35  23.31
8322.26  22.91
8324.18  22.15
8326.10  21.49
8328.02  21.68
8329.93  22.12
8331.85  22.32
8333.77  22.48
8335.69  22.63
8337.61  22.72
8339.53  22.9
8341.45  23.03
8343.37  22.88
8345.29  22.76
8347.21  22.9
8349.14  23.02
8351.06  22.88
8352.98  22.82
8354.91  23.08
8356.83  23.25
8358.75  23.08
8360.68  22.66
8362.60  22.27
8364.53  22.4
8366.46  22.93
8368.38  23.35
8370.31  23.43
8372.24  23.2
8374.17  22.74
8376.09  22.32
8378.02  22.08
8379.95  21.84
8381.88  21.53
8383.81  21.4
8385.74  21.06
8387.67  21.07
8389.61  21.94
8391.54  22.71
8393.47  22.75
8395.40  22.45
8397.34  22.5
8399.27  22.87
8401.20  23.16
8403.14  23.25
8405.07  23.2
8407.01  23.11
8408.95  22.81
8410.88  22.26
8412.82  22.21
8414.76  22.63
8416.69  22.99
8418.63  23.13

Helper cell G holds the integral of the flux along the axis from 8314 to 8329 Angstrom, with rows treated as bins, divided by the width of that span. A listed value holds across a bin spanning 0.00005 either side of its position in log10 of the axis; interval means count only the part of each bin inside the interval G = 22.7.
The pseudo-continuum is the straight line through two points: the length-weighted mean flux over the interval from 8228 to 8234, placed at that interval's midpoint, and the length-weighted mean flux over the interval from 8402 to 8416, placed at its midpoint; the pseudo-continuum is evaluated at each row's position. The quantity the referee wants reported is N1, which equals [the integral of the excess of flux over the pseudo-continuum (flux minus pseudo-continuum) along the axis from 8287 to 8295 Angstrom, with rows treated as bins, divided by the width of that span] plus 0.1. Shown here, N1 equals 0.50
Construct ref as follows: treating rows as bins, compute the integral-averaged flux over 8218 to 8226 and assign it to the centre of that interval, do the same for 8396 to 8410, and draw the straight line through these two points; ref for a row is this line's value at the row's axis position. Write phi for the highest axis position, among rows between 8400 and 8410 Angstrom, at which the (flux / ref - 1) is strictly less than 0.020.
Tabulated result 8408.95 Angstrom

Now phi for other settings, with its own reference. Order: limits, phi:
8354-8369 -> 8368.38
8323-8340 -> 8339.53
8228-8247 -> 8240.27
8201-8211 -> 8209.97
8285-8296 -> 8295.48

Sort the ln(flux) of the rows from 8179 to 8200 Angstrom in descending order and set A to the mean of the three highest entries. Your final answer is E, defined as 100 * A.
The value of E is 311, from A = 3.11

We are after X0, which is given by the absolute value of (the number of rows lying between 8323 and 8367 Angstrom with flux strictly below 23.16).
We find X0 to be 22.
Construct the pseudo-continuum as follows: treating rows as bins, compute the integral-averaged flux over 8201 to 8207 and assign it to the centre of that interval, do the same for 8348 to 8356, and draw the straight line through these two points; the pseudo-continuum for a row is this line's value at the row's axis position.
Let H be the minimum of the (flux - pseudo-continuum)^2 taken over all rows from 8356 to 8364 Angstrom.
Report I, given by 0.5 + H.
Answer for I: 0.5216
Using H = 0.0216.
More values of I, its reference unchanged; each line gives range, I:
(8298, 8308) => 0.5119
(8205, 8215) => 0.5000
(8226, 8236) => 0.5002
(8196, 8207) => 0.5029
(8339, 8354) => 0.5022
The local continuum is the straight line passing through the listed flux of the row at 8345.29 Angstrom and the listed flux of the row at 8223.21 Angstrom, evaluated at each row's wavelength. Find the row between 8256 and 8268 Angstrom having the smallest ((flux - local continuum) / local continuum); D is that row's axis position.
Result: 8257.37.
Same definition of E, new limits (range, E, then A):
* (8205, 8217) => 314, 3.14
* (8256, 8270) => 317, 3.17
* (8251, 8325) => 317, 3.17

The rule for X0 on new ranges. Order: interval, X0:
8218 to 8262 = 7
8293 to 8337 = 14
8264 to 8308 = 3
